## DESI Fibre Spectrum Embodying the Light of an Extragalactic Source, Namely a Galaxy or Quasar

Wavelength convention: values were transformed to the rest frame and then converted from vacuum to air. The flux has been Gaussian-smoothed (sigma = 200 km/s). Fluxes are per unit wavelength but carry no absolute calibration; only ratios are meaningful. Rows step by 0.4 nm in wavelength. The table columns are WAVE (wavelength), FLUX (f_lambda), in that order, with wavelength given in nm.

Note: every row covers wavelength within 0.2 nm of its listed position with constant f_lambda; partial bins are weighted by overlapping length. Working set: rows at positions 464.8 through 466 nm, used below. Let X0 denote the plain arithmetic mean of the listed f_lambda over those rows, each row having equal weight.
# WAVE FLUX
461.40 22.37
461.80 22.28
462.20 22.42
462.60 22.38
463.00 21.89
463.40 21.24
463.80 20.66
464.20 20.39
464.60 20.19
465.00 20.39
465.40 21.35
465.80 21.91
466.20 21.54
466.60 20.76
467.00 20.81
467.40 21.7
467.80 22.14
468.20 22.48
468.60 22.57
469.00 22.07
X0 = 21.2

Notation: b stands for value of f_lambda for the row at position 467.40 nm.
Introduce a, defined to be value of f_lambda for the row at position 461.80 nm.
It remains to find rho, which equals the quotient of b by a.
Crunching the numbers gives 0.97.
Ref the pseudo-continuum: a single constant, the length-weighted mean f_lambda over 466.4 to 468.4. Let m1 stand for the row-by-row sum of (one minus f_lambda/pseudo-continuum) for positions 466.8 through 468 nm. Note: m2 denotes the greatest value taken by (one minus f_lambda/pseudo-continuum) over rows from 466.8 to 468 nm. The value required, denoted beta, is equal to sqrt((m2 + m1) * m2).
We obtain 0.04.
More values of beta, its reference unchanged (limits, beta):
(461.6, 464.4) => 0.05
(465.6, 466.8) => 0.05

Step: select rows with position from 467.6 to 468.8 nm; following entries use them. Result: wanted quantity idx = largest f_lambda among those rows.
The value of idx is 22.57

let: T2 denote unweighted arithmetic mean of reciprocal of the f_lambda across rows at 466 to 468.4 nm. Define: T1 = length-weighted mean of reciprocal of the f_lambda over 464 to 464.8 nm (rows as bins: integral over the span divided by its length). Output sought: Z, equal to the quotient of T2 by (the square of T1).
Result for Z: 19.1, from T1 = 0.0493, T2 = 0.0464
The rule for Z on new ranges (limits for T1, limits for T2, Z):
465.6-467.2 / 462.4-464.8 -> 21.4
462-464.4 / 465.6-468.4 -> 21.3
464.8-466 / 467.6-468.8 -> 20.1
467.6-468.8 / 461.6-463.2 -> 22.6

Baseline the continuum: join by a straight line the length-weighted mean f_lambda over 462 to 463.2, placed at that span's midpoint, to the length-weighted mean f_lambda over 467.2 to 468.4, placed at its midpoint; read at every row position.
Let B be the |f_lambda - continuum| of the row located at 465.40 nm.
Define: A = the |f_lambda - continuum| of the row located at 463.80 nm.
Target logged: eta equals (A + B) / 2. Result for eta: 1.18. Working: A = 1.5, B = 0.8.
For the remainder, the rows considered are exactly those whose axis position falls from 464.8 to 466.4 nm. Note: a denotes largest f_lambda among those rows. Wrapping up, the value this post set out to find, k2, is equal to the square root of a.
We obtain 4.68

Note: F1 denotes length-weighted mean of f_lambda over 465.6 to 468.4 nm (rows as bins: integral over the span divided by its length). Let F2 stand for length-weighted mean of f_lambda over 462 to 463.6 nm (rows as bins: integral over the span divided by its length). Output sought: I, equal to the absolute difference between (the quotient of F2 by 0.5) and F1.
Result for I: 22.3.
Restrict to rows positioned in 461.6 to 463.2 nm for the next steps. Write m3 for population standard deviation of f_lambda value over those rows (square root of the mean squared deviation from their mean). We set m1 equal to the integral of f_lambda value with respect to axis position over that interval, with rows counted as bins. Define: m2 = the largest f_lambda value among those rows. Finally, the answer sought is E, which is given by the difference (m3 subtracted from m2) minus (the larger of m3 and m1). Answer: -13.4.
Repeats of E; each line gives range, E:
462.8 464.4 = -12.4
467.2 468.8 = -13.3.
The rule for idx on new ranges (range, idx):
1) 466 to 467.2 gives 21.54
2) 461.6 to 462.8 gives 22.42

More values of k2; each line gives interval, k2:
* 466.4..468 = 4.71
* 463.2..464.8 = 4.61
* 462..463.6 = 4.73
